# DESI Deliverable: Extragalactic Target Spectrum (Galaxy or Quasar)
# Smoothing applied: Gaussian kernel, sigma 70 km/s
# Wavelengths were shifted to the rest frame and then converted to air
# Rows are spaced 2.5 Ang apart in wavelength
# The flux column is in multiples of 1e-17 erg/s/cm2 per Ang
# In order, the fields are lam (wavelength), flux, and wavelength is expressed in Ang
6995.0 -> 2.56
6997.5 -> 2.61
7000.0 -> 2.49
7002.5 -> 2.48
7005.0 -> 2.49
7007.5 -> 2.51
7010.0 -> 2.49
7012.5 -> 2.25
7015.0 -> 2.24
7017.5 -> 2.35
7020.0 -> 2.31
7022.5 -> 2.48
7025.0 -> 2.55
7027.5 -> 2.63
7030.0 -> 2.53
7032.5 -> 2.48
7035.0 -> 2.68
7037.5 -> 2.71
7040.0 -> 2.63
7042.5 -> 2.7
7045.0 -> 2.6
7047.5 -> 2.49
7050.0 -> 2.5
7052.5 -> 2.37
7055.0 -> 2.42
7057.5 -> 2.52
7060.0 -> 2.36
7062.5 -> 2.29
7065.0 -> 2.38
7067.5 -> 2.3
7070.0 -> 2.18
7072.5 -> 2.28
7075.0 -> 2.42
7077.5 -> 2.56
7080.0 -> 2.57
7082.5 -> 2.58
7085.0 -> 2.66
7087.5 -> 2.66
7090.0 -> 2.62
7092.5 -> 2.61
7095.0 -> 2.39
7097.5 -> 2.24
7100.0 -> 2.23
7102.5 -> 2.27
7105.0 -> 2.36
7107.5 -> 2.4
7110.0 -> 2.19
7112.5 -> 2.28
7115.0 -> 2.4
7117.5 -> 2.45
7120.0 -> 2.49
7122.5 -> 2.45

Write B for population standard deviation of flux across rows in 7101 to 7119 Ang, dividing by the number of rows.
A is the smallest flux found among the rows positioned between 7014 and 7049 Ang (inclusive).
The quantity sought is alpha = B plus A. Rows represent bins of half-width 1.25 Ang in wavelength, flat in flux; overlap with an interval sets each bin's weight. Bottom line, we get 2.32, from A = 2.24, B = 0.085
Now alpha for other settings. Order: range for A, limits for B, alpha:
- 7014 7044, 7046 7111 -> 2.38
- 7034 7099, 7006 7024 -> 2.29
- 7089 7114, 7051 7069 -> 2.26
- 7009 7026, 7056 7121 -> 2.39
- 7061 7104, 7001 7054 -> 2.31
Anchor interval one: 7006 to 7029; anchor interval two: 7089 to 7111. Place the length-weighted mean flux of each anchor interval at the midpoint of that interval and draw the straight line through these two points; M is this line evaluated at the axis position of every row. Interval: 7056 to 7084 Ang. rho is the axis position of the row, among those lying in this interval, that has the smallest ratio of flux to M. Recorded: 7070.0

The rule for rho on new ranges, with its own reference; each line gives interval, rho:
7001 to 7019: 7015.0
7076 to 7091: 7077.5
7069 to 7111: 7070.0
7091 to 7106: 7100.0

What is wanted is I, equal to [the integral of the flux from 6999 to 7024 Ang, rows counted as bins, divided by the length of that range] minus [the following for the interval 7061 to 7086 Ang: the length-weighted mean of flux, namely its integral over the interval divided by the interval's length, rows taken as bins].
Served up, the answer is -0.01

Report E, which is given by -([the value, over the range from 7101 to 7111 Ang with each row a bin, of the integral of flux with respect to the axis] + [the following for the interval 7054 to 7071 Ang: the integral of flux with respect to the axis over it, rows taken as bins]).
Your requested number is -63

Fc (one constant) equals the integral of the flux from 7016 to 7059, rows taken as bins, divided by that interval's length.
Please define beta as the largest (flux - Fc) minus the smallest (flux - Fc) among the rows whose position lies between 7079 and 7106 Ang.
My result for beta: 0.43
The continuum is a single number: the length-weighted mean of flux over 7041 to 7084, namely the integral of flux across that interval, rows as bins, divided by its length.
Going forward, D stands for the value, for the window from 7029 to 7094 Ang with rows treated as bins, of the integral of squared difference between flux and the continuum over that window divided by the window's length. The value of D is 0.0241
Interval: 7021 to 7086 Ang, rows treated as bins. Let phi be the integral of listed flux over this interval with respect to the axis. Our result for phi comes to 162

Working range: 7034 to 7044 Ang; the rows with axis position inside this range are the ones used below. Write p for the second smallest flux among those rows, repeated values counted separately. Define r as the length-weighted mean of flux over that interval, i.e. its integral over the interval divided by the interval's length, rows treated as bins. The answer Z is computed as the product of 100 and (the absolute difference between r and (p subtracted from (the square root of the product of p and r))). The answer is 268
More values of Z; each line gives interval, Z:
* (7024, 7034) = 254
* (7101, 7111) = 229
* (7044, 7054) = 249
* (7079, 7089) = 260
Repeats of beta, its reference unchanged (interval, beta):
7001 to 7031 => 0.39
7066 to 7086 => 0.48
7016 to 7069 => 0.42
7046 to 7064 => 0.23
